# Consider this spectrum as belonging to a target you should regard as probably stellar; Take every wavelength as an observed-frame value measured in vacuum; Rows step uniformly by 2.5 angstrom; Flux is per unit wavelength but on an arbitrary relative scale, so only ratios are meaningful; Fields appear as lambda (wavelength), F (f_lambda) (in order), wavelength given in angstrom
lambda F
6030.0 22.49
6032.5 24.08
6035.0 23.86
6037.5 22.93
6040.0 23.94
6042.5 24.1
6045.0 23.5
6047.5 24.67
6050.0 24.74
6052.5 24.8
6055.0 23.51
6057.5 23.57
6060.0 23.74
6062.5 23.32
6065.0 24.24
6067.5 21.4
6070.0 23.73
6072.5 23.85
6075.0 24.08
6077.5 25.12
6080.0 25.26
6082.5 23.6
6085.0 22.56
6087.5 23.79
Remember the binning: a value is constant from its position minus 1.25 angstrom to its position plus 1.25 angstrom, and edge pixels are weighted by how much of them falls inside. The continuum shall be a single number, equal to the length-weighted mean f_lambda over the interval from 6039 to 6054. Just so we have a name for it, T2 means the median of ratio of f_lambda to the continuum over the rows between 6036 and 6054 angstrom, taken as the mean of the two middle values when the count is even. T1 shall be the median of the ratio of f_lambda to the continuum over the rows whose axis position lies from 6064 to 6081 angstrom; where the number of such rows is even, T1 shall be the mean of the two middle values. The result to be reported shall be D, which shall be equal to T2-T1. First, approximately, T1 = 0.992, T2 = 0.992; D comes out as 0.001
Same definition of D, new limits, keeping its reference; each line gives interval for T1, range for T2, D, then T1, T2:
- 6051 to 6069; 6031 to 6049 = 0.015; 0.971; 0.986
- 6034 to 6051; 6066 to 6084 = -0.004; 0.986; 0.982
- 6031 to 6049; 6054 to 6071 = -0.015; 0.986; 0.971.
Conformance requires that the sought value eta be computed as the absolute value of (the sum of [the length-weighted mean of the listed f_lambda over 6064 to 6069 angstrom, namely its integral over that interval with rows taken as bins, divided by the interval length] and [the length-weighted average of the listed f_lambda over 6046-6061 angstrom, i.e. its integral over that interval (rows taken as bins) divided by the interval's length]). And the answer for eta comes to 47.0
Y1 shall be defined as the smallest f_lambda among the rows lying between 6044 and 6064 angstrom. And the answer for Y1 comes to 23.32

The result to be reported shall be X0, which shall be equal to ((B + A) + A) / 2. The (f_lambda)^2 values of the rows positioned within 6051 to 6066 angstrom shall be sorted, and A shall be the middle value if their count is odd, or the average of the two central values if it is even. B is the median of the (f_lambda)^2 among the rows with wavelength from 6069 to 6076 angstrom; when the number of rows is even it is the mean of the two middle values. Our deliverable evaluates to 844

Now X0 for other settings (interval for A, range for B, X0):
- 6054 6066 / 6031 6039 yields 840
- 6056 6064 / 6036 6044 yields 842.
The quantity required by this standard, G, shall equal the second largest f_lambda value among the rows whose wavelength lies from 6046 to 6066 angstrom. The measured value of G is 24.74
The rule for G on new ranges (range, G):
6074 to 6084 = 25.12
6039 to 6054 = 24.74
